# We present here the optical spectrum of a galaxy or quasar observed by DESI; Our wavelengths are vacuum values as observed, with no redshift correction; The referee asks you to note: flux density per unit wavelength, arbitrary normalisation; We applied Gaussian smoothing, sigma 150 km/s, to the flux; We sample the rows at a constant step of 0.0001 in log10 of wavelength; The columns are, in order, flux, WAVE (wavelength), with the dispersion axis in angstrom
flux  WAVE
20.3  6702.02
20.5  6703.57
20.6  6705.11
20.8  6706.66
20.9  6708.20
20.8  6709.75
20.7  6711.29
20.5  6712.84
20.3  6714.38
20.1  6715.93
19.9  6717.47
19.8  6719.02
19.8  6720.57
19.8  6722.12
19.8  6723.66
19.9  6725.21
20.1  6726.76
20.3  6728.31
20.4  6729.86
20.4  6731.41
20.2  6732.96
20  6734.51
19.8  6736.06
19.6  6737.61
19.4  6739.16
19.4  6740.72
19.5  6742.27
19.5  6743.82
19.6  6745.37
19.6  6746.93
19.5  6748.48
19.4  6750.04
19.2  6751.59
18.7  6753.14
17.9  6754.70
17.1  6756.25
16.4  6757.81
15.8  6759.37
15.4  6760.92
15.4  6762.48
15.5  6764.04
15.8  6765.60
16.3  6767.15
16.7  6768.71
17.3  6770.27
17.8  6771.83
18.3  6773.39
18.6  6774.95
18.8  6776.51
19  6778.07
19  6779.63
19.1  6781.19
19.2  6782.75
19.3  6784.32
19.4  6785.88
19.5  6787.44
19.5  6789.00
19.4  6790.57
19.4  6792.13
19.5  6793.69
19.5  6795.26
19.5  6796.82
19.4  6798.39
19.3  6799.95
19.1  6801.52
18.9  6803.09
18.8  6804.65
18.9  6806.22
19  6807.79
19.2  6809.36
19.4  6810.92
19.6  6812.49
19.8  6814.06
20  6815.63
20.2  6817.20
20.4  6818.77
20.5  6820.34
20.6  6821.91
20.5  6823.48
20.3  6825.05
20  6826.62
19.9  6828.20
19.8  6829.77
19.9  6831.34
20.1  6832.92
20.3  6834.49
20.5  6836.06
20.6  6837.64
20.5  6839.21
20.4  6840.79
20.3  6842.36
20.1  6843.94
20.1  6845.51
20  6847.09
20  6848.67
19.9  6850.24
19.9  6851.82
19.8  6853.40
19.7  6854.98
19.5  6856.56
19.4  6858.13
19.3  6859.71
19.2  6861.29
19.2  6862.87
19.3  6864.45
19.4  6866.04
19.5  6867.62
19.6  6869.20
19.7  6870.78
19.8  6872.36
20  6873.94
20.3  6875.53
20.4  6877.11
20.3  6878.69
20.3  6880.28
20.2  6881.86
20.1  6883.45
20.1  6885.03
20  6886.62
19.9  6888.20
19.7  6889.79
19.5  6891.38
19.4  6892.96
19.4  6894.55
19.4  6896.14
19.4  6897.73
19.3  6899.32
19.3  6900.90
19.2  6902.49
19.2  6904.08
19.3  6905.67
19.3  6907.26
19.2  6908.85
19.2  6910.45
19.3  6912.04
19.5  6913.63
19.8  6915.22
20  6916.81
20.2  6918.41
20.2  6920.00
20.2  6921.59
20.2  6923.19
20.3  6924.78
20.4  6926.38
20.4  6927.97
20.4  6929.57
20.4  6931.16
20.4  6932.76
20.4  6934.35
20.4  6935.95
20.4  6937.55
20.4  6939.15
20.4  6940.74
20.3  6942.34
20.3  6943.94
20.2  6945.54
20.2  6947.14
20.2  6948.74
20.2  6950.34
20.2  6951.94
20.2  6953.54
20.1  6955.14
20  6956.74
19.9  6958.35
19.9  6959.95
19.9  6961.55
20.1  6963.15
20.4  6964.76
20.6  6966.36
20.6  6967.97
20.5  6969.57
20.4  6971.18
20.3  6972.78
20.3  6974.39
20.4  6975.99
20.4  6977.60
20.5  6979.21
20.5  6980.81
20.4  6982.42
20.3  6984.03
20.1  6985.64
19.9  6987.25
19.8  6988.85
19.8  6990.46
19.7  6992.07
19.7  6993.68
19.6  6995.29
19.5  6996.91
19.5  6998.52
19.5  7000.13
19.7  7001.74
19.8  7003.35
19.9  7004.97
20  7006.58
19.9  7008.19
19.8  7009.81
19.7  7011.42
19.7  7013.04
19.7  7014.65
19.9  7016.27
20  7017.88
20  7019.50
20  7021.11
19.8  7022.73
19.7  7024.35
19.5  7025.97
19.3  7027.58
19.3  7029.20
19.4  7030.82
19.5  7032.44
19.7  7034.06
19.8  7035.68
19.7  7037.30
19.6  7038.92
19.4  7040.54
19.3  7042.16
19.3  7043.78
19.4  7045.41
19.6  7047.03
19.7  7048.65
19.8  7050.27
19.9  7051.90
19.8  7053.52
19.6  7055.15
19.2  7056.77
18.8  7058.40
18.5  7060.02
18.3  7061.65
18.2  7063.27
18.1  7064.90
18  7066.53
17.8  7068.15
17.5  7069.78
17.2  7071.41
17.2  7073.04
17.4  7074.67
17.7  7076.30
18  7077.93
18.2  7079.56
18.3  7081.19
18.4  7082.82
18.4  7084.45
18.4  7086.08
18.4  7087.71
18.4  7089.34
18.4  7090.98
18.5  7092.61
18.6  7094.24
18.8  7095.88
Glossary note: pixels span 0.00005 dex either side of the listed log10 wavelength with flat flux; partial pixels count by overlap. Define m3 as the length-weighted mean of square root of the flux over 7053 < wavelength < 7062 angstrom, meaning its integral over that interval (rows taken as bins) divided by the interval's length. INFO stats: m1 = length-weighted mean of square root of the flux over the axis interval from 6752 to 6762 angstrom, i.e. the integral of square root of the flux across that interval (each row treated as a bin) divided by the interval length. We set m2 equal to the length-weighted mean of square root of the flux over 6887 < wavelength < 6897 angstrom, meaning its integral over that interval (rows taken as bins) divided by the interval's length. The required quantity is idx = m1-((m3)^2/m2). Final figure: -0.19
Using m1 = 4.11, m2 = 4.42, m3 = 4.36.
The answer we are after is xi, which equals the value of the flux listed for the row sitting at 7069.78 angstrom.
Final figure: 17.5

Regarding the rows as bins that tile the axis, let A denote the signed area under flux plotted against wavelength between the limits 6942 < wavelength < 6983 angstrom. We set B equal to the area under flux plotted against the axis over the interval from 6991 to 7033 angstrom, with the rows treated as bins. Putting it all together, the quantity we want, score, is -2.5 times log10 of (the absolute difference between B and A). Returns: -1.44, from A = 831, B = 827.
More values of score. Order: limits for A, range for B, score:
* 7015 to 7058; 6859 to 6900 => -3.86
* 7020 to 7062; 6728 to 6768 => -4.76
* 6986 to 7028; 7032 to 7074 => -3.83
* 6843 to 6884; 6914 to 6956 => -3.97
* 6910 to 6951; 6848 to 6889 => -2.96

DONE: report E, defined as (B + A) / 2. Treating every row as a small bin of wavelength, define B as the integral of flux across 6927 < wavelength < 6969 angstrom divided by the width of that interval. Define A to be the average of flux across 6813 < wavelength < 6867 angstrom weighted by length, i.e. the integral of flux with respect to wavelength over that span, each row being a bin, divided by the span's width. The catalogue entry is 20.1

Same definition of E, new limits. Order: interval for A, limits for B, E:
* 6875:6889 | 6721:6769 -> 19.4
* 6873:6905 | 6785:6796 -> 19.6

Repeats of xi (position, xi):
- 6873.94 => 20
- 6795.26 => 19.5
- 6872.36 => 19.8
